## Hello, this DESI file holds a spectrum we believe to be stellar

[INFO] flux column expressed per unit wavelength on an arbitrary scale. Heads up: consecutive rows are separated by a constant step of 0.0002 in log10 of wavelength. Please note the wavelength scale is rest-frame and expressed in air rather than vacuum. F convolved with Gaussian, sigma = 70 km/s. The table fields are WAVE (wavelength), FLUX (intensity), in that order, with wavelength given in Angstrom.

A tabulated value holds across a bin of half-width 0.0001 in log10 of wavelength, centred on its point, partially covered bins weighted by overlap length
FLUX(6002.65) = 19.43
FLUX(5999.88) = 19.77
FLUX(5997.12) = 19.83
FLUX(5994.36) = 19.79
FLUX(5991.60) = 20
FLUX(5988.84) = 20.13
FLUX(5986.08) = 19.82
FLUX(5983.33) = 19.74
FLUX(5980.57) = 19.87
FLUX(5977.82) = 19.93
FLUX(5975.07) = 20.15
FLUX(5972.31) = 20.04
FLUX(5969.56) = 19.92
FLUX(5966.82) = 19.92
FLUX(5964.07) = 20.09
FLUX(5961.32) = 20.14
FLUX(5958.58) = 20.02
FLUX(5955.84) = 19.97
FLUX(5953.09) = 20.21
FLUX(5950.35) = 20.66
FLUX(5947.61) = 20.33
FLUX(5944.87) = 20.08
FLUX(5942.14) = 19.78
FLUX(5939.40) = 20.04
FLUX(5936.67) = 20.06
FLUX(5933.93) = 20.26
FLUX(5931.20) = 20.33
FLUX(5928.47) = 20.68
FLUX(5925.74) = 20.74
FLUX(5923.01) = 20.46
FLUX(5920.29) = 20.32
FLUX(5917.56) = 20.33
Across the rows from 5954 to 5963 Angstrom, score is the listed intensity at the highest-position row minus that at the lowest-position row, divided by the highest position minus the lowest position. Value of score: 0.03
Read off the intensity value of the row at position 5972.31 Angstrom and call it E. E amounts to 20.04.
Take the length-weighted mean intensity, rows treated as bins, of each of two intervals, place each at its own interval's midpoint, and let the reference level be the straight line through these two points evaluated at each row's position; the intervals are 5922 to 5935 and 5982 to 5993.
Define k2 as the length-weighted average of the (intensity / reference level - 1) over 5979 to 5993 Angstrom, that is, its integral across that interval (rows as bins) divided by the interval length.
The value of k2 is -0.001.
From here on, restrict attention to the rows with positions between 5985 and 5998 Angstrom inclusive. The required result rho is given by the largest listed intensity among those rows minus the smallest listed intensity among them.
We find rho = 0.34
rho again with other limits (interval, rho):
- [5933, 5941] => 0.22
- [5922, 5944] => 0.96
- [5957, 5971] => 0.22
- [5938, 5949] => 0.55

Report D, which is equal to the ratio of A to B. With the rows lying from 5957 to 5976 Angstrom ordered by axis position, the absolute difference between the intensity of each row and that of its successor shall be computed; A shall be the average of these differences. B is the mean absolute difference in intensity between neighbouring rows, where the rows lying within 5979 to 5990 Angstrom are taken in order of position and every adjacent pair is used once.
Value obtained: 0.55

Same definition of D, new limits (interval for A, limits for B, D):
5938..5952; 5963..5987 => 2.56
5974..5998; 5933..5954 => 0.57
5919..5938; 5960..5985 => 1.71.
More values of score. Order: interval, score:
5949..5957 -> -0.13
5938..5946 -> 0.01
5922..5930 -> 0.04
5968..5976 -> 0.04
